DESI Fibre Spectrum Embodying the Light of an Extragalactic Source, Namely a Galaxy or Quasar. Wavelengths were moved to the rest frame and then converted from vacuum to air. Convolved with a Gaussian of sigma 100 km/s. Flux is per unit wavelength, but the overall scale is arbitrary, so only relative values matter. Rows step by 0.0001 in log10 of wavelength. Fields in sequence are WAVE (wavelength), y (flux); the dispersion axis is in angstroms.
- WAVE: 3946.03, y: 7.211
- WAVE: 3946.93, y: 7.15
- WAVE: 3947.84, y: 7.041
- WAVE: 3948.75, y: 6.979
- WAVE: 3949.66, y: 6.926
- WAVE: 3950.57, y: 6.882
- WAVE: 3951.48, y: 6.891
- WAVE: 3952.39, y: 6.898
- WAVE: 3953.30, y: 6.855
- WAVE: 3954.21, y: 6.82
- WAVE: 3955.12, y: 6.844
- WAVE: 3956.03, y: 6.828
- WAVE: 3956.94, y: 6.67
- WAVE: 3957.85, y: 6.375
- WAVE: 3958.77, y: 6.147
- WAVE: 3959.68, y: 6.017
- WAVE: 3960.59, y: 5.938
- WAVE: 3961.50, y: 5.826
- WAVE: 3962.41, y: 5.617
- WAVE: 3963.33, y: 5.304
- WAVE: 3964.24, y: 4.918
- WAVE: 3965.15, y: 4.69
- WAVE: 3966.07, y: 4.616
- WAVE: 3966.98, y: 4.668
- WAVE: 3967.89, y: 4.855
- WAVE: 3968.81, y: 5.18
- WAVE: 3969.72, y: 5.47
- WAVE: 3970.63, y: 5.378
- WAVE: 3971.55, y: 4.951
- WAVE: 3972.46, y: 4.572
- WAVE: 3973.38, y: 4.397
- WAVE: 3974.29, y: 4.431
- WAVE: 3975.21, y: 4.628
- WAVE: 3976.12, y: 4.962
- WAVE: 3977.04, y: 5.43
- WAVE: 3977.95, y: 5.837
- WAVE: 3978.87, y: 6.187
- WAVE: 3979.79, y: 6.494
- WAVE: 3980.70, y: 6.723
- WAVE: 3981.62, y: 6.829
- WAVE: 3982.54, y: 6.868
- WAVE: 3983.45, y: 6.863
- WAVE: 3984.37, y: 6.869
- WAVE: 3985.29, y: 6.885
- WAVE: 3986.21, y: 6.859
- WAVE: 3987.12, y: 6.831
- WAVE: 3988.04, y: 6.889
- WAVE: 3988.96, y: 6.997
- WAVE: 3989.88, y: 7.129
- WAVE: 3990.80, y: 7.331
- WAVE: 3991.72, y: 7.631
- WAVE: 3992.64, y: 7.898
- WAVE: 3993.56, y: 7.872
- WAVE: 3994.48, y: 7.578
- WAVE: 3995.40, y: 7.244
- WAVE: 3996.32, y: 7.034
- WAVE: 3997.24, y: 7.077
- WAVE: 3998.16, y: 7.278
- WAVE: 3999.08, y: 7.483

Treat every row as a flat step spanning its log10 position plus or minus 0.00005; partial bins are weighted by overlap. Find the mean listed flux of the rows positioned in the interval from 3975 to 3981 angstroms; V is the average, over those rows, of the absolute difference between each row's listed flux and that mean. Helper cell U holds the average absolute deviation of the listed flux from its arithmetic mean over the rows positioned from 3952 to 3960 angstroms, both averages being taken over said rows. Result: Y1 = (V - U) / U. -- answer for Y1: 1.2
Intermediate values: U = 0.28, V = 0.64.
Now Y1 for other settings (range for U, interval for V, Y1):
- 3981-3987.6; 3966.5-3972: 15.4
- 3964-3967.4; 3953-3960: 2.0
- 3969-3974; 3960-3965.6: 0.1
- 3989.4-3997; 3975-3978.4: 0.5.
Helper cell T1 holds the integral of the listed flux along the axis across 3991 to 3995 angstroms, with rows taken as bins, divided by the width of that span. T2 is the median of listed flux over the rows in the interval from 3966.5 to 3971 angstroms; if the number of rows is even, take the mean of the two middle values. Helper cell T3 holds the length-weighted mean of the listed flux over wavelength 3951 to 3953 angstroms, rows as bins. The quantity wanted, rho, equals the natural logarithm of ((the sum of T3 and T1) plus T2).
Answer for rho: 2.98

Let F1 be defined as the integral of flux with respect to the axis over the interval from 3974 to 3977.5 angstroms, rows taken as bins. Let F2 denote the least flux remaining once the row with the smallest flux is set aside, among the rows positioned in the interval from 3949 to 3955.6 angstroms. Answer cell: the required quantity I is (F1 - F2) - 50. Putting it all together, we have -39.7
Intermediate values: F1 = 17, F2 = 6.844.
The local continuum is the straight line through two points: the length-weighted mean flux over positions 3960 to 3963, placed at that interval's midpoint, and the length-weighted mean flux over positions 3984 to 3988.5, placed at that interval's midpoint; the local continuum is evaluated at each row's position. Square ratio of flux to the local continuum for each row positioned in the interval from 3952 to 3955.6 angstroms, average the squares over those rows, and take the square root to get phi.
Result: 1.3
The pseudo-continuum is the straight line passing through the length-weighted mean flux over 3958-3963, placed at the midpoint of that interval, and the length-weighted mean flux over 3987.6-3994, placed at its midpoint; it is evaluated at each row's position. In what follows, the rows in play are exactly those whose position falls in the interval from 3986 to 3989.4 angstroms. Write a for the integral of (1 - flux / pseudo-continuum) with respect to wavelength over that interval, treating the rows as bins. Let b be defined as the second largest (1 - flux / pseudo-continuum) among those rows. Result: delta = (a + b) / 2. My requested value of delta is 0.1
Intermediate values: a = 0.16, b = 0.05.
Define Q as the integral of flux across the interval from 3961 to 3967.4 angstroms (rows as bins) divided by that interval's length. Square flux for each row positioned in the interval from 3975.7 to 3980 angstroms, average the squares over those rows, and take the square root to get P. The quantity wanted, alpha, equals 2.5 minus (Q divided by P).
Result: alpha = 1.62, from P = 5.8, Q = 5.10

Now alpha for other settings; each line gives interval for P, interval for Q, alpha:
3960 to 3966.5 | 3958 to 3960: 1.35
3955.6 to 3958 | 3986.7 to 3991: 1.44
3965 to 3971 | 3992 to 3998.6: 1.01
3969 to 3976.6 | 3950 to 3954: 1.09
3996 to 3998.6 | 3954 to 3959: 1.57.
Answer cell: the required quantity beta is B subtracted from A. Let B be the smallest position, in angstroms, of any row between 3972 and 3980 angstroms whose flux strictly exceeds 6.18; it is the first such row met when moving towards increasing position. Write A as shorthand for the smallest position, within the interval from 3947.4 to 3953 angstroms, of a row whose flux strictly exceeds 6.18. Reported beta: -31.0 angstroms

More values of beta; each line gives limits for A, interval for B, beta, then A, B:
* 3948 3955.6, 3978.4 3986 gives -30.1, 3948.75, 3978.87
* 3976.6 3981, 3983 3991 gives -4.6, 3978.87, 3983.45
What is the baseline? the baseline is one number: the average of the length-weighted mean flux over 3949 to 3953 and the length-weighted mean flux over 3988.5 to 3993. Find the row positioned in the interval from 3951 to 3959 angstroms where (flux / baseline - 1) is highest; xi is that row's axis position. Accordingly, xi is 3952.39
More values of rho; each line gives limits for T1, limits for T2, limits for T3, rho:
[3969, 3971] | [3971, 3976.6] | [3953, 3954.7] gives 2.82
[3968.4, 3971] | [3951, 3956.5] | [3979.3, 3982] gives 2.94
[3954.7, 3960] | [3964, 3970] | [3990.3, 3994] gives 2.94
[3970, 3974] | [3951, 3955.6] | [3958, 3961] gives 2.88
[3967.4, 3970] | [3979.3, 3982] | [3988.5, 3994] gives 2.96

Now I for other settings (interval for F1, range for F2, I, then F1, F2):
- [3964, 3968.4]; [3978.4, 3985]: -35.6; 21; 6.494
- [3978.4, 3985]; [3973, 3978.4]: -10.3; 44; 4.431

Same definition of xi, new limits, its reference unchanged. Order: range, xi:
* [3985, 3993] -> 3992.64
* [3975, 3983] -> 3982.54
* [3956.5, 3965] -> 3956.94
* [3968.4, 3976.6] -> 3969.72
